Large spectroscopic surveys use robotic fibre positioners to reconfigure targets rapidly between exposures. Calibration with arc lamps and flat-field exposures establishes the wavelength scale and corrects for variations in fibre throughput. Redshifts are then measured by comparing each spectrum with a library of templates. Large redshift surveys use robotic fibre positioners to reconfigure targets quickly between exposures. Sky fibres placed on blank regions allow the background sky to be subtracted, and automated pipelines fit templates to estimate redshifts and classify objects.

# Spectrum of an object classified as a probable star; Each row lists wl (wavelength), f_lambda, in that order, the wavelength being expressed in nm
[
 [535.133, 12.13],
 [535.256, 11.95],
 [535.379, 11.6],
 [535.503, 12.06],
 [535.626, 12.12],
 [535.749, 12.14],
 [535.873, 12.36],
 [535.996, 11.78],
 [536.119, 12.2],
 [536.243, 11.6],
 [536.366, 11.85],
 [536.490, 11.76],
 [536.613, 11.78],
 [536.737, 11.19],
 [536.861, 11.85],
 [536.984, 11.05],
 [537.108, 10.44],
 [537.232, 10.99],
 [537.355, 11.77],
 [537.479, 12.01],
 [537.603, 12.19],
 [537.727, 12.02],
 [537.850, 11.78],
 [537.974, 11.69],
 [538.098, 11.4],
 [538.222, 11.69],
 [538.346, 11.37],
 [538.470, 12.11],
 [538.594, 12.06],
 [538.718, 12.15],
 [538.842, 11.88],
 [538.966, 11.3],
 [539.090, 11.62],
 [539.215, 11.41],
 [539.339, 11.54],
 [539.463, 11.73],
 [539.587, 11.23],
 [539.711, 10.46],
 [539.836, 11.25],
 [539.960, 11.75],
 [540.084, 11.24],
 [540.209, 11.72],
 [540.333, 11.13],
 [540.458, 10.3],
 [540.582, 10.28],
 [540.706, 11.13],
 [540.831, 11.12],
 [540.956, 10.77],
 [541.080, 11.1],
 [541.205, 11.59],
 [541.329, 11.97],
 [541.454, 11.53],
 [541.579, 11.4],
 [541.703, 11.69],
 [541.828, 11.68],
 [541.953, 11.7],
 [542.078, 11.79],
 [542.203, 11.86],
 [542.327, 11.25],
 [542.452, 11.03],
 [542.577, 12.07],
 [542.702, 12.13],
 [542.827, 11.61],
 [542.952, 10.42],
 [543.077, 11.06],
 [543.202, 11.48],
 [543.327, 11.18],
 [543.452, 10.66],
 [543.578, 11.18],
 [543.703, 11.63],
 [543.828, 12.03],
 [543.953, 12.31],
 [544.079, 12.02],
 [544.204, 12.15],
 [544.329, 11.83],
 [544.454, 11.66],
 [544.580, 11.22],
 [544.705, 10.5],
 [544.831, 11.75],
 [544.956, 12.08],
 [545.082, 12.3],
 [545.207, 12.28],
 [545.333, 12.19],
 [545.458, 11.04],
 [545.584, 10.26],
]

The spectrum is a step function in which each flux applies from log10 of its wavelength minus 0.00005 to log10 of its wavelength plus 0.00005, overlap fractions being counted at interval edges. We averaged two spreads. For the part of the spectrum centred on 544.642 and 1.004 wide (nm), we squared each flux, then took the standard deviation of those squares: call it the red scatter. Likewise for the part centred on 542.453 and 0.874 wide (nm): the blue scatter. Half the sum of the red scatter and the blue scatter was 11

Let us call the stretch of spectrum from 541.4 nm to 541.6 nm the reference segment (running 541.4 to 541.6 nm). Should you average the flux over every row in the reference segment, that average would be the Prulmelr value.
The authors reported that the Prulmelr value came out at 11.5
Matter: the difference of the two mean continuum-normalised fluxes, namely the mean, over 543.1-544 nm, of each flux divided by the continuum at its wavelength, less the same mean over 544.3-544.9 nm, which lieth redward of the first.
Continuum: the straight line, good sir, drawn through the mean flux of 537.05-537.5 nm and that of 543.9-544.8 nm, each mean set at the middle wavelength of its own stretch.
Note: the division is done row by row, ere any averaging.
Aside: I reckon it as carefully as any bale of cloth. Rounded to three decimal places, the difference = 0.013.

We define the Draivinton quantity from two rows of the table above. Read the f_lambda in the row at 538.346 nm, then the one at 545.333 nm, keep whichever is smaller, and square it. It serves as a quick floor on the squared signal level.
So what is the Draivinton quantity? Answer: 129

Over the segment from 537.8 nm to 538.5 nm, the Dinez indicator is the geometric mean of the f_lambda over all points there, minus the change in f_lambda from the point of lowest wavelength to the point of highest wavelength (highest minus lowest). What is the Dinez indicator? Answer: 11.3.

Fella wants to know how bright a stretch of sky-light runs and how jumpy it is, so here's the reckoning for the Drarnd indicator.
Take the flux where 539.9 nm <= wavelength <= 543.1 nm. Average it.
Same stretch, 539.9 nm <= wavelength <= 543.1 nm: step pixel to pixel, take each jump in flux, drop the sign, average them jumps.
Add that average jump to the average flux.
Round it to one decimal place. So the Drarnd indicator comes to 11.8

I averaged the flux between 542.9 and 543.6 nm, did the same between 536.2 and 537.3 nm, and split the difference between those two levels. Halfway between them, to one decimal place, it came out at 11.2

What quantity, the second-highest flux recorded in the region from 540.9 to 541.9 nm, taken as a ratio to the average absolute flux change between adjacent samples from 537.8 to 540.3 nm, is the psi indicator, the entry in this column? 31.2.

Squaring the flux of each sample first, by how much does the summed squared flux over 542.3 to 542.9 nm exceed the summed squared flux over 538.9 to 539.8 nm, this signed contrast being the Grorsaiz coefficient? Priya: -223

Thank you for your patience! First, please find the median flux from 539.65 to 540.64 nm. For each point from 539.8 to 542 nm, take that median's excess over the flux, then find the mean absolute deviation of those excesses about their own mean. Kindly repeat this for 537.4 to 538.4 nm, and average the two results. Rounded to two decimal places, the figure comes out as 0.30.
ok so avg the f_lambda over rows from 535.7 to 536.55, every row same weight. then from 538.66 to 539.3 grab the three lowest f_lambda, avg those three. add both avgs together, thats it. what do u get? 23.4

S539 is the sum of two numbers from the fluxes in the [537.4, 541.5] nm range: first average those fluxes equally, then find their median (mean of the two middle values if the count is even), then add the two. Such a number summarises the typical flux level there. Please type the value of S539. 23.0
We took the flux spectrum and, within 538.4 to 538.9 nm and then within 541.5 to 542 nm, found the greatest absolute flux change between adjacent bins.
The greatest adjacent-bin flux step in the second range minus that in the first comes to 0.0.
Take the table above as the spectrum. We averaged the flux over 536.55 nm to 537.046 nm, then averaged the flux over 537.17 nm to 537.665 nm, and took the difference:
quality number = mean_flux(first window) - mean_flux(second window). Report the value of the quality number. -0.27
